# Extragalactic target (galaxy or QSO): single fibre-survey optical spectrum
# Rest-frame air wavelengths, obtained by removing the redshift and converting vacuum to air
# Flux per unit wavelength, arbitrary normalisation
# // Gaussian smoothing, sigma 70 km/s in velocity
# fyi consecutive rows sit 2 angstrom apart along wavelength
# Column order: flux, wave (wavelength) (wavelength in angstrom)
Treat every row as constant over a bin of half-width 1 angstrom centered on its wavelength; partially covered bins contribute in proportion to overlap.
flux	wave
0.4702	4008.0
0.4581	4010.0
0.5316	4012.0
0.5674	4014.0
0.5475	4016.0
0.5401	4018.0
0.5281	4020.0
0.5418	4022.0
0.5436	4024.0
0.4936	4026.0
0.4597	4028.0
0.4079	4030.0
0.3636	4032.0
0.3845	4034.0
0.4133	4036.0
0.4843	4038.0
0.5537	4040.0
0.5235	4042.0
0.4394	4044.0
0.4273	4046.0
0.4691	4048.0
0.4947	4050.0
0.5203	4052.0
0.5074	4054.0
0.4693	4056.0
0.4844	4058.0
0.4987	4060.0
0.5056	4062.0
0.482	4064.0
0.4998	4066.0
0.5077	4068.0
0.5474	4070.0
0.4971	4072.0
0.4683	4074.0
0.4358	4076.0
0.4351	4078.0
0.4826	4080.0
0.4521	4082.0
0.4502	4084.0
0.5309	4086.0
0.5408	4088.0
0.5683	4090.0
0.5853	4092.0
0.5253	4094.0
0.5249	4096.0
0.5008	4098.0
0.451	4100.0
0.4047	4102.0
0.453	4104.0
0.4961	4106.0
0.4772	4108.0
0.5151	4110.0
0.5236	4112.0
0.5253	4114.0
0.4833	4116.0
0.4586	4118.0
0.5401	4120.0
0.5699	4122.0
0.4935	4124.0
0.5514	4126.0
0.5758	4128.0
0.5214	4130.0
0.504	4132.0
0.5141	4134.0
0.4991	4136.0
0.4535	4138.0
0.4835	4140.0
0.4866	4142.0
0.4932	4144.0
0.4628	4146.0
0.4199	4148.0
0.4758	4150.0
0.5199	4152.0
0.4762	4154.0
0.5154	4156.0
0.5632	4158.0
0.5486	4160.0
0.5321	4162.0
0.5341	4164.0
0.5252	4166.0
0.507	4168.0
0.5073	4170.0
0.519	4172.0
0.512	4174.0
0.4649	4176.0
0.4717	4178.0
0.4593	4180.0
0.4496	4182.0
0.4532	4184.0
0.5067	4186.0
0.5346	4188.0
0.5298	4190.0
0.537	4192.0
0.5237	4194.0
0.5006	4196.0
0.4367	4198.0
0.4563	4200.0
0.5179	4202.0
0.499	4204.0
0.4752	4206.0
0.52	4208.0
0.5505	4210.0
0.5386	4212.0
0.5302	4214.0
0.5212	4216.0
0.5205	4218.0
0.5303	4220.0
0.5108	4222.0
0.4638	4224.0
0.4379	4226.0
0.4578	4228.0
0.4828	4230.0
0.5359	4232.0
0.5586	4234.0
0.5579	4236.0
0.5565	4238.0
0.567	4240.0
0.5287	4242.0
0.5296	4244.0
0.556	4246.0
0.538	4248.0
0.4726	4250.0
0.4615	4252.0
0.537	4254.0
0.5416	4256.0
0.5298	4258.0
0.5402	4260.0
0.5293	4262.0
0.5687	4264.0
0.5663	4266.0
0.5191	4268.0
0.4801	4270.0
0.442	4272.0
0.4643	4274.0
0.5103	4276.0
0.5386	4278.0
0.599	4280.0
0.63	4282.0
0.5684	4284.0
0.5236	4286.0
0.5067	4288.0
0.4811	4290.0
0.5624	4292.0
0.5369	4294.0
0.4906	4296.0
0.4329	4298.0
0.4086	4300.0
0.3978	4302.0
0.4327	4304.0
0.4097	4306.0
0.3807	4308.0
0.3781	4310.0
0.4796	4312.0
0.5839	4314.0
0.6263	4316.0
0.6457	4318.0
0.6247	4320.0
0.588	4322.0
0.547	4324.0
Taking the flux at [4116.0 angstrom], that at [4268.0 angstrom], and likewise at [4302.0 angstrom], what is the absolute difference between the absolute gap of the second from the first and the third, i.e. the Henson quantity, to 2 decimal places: 0.36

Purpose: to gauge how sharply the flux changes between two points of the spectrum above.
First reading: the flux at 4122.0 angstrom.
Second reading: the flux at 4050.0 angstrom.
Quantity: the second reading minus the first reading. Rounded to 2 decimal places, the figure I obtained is -0.08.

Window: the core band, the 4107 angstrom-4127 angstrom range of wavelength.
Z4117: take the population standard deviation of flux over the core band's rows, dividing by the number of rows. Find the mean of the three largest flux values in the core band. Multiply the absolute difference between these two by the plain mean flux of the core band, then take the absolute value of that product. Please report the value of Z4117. 0.267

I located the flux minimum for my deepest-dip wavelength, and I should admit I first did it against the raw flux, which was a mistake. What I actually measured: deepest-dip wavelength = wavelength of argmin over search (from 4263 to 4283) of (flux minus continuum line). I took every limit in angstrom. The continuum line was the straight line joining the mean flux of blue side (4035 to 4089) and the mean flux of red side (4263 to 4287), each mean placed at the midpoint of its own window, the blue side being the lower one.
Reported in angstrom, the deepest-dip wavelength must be 4272.0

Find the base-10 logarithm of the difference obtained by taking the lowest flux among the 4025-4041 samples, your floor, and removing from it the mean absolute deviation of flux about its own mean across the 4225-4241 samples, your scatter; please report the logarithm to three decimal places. -0.497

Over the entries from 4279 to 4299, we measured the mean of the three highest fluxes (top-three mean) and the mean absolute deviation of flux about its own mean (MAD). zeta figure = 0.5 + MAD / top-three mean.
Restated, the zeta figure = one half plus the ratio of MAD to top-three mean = 0.58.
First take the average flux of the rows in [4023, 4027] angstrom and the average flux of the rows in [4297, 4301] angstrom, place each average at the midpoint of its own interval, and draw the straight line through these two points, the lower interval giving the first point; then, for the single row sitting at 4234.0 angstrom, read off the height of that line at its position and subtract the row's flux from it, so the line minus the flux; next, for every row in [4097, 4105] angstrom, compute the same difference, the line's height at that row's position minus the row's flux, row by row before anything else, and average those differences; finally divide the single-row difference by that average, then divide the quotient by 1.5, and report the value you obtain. -2.0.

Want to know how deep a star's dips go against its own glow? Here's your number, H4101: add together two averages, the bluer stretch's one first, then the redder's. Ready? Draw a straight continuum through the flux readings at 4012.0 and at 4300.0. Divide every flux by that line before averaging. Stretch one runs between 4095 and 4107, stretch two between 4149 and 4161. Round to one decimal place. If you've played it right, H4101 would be 2.1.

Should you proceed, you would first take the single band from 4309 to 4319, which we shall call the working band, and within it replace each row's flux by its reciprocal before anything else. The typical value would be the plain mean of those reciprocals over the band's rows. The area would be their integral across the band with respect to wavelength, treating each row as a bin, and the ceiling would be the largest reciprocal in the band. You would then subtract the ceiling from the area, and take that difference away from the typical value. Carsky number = -14.6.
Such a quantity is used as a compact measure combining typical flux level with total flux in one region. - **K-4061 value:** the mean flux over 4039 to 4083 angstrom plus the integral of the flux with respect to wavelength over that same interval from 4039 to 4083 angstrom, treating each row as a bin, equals 22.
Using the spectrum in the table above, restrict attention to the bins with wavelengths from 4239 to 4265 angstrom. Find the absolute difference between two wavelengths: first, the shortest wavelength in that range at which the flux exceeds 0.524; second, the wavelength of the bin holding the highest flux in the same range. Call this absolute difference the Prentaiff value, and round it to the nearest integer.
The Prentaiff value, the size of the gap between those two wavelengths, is 24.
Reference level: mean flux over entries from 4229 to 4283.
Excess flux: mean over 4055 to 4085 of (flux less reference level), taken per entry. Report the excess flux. -0.050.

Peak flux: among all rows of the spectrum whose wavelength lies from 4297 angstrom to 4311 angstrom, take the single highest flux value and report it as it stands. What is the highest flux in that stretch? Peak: 0.4329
